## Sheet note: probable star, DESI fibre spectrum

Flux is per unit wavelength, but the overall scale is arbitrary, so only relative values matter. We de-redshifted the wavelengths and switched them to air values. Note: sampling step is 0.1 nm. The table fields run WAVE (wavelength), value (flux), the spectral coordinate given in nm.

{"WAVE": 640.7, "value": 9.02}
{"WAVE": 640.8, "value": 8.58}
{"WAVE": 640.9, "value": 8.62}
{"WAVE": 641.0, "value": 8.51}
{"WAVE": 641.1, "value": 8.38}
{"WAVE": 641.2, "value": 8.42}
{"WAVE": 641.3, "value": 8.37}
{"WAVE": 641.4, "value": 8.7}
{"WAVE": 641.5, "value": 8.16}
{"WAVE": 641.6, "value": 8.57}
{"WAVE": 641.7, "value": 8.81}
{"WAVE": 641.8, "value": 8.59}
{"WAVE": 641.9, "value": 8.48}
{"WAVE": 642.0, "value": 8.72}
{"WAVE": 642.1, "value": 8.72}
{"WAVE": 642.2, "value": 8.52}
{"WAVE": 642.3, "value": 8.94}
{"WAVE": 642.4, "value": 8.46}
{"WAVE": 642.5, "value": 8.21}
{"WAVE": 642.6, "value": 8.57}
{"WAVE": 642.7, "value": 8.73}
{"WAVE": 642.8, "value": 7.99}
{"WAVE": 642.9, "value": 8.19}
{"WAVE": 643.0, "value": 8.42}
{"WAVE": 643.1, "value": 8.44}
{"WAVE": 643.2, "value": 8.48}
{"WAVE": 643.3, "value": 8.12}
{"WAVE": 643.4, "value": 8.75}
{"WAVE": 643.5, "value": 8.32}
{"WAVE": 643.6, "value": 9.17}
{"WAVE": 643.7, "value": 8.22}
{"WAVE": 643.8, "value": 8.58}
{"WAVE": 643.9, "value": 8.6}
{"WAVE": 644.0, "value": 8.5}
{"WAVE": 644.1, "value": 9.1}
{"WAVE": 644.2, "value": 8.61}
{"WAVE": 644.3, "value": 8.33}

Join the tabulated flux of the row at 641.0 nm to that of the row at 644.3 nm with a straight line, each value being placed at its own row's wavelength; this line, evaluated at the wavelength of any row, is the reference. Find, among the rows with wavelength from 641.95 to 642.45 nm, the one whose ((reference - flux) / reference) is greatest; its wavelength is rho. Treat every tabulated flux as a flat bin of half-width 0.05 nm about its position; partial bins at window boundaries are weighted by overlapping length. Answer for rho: 642.4 nm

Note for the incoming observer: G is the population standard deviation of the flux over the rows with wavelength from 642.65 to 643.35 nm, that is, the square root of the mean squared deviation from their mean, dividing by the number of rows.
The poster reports 0.23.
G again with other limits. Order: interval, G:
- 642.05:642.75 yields 0.22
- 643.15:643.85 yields 0.33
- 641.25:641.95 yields 0.20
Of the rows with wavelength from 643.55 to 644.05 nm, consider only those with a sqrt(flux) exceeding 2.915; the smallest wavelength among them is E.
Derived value 643.6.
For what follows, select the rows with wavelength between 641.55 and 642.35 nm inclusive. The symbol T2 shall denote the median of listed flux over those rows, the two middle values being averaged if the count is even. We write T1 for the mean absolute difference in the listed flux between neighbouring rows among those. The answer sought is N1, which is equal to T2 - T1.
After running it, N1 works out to 8.45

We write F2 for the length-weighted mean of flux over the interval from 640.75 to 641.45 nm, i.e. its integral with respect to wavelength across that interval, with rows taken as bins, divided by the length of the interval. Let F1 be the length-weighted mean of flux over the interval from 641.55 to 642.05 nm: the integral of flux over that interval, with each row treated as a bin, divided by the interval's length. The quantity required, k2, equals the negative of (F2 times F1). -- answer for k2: -73.5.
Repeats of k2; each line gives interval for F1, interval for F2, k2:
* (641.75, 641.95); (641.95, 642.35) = -74.5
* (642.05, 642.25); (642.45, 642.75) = -73.3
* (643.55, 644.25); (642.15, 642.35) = -75.8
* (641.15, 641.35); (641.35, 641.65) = -71.2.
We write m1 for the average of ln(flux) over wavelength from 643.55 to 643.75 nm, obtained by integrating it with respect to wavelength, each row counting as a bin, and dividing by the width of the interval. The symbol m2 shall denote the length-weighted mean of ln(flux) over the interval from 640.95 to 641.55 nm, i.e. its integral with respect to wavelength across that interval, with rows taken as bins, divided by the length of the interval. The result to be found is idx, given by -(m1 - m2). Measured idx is -0.030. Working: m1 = 2.161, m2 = 2.13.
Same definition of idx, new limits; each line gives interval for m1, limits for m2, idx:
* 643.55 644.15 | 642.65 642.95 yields -0.046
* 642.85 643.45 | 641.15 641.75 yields 0.012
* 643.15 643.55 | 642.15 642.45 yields 0.026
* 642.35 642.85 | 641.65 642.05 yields 0.031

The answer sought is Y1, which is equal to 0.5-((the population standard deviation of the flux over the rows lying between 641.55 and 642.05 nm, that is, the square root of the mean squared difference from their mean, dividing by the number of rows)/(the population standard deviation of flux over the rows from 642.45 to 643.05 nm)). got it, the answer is 0.03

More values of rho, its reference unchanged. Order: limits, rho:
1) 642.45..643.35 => 642.8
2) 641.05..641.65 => 641.5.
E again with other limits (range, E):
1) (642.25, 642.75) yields 642.3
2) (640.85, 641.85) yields 640.9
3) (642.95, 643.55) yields 643.4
